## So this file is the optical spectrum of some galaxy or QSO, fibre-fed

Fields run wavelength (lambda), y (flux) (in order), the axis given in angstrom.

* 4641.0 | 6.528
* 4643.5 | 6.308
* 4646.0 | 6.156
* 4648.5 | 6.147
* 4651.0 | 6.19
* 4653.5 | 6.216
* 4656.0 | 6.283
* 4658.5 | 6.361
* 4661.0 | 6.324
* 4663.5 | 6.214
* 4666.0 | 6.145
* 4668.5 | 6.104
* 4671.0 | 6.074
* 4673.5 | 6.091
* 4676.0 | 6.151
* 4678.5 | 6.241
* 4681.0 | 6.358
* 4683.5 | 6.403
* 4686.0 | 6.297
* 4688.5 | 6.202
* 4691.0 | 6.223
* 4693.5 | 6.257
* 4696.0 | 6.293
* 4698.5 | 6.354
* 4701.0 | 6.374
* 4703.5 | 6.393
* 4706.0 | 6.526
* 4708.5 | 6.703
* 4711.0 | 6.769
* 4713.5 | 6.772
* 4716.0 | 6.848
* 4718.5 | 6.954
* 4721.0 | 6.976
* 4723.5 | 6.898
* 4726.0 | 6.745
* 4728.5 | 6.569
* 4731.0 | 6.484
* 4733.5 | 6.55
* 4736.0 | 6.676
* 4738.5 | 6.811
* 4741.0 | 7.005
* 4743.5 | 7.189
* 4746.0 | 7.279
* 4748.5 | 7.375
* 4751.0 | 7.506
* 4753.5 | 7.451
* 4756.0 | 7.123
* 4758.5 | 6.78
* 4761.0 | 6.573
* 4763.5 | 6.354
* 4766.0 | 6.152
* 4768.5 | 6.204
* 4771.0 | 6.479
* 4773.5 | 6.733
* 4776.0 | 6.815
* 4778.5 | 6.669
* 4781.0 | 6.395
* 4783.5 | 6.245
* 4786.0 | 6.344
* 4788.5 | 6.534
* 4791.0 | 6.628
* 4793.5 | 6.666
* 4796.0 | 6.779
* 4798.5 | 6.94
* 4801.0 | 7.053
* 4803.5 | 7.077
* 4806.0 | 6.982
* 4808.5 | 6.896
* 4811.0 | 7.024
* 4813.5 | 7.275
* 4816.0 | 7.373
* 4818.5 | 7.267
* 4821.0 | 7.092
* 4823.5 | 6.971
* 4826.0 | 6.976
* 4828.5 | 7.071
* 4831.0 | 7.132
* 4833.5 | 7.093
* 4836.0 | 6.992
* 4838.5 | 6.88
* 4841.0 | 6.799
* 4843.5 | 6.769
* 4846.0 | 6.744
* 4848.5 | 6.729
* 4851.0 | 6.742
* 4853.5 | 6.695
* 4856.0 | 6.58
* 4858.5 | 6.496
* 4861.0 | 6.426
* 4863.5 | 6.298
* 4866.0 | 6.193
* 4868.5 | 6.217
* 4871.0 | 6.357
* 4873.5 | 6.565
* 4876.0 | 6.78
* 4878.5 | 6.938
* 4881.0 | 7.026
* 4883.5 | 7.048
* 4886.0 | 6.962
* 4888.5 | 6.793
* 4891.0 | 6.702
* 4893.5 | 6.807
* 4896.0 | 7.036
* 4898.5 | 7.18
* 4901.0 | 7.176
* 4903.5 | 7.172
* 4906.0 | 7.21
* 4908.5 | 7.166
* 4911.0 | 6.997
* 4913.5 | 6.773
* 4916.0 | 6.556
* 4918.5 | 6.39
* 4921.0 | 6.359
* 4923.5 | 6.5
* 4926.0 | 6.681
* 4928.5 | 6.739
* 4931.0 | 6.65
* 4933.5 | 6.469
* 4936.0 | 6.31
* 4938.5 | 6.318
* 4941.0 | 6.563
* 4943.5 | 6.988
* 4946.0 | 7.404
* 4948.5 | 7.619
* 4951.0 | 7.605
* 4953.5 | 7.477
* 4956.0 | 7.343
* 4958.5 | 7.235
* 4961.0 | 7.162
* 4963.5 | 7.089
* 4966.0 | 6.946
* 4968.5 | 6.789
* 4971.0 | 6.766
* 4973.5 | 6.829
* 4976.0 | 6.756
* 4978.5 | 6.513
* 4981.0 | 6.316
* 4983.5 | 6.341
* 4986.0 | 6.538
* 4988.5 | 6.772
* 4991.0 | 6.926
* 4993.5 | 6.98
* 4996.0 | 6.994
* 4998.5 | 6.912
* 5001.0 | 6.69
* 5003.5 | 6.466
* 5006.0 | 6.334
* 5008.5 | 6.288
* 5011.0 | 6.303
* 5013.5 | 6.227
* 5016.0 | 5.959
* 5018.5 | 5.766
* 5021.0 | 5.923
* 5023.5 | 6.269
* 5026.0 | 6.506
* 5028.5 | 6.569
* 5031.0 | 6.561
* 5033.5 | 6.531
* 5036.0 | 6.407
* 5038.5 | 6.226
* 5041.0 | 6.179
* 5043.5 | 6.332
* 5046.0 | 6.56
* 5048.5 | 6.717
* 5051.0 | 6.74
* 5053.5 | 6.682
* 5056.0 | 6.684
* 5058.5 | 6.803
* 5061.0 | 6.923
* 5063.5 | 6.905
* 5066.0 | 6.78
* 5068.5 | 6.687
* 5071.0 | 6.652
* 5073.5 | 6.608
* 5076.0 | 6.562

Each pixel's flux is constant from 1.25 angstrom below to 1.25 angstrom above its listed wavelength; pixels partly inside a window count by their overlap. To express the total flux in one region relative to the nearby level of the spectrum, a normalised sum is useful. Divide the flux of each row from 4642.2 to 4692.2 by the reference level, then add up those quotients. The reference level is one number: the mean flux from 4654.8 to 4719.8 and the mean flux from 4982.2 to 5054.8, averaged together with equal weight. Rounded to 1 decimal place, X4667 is 19.4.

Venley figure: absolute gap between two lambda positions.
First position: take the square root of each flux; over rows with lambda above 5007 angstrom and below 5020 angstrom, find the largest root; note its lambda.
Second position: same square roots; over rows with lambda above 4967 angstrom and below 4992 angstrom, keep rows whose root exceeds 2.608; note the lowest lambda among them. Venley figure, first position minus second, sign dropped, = 37.5 angstrom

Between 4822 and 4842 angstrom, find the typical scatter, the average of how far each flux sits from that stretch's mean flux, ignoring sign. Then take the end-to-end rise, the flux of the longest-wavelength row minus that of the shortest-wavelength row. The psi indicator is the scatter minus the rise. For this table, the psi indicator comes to 0.3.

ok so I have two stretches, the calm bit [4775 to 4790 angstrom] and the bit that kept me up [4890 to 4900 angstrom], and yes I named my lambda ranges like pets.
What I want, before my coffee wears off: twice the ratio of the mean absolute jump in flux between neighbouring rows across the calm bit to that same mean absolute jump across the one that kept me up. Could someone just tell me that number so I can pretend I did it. 2.2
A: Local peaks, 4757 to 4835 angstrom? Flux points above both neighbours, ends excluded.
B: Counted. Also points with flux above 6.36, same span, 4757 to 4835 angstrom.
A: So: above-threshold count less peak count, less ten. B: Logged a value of 12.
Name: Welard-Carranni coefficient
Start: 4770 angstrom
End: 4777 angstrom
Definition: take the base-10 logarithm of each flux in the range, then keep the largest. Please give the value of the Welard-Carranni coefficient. 0.833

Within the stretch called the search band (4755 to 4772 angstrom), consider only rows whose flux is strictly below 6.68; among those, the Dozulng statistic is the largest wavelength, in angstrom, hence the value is 4771.0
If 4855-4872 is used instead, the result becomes 4871.0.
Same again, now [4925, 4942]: 4941.0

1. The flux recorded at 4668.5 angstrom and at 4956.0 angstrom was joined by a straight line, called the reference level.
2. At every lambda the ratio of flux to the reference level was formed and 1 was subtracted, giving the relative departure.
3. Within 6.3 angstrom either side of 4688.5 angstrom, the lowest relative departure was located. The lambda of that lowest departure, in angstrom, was 4688.5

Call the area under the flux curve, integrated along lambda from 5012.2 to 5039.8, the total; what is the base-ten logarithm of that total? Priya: 2.24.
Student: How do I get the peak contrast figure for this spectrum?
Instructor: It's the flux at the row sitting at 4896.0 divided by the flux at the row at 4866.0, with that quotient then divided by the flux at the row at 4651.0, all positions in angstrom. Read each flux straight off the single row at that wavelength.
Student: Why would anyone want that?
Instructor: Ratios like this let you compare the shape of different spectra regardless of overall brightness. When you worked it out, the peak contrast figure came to 0.18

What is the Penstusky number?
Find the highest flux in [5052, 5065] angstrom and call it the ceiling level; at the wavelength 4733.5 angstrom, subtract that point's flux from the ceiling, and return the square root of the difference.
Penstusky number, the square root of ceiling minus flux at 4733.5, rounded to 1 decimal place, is 0.6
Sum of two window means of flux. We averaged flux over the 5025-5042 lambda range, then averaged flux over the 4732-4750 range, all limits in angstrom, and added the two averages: 13.4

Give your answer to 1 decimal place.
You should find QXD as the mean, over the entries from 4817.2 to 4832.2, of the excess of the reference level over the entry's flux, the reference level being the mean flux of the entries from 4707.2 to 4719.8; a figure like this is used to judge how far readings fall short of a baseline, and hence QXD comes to -0.3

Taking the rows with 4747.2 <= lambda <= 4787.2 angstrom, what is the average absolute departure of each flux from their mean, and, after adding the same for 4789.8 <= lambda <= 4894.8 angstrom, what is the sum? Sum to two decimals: 0.58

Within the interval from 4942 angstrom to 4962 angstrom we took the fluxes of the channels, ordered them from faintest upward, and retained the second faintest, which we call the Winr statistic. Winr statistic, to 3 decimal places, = 7.162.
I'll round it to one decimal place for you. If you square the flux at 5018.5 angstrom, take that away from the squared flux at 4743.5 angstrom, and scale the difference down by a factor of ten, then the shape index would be 1.8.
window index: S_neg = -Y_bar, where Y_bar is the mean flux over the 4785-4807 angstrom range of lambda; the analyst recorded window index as -6.78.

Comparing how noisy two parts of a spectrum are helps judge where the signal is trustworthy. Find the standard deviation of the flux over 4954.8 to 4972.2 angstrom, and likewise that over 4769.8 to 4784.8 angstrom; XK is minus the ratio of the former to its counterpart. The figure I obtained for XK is -1.0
